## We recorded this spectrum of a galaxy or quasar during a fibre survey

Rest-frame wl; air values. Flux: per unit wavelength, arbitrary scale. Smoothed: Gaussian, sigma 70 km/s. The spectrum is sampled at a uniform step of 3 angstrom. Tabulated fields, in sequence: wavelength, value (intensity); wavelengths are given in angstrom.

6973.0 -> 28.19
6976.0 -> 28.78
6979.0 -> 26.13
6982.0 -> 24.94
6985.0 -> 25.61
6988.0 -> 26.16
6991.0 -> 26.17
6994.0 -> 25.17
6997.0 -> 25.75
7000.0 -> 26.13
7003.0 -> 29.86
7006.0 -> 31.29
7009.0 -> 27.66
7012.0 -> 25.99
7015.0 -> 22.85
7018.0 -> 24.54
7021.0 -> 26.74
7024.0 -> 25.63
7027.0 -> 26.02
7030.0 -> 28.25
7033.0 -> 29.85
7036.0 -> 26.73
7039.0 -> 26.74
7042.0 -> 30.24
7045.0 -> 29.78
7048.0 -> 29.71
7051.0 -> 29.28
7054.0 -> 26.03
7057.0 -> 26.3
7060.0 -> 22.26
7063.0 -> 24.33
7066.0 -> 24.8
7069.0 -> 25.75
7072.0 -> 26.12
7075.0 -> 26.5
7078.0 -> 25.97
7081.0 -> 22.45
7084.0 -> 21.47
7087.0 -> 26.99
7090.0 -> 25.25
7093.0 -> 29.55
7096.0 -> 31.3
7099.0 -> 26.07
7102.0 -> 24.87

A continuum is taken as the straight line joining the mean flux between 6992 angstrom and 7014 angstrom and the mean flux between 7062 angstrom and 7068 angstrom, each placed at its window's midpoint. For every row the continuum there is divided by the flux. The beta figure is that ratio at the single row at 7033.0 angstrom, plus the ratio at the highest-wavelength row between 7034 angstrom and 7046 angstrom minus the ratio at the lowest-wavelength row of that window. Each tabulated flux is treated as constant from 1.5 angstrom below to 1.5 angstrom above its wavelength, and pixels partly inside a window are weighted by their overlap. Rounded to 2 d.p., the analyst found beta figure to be 0.76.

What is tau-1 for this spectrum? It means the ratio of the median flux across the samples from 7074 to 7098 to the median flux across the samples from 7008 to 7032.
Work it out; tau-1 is 1.01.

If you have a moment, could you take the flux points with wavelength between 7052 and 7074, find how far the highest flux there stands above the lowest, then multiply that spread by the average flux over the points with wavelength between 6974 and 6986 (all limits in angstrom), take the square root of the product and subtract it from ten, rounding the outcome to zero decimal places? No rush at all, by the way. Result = 0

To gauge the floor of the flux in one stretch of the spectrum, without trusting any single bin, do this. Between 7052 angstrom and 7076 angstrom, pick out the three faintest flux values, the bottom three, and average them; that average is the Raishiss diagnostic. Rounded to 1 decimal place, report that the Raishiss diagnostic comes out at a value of 23.8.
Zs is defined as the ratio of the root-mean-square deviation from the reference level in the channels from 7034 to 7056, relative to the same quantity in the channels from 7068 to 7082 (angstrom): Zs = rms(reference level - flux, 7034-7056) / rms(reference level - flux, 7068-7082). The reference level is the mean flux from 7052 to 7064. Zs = 2.5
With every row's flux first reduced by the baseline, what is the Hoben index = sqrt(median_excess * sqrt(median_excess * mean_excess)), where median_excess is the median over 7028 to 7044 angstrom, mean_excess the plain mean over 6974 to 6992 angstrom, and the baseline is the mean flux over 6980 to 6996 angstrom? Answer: 1.9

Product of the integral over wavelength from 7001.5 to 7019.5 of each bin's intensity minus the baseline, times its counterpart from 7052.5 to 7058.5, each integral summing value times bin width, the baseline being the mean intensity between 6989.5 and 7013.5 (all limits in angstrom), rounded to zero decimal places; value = 26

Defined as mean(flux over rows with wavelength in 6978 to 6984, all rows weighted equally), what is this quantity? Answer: 25.5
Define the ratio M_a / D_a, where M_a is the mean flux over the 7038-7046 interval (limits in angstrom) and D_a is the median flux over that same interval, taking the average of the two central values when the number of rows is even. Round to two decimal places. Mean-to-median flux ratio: 0.97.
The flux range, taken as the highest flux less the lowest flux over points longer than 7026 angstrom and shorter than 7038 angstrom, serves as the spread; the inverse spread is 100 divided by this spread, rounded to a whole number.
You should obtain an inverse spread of 26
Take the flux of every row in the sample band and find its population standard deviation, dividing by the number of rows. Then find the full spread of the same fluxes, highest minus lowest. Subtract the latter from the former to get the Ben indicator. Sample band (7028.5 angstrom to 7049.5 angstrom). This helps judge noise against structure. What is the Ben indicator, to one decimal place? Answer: -2.1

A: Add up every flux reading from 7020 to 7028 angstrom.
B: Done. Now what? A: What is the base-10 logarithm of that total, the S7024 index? 1.89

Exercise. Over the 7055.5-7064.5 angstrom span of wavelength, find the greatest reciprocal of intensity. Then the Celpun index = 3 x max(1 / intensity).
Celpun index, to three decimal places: 0.135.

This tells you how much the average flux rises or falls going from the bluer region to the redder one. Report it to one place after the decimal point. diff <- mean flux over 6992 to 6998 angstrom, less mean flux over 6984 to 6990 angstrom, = -0.4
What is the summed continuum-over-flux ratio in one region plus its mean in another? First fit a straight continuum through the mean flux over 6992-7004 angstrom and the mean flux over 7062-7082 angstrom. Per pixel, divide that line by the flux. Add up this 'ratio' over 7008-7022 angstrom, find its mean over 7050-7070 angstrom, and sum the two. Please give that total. 6.2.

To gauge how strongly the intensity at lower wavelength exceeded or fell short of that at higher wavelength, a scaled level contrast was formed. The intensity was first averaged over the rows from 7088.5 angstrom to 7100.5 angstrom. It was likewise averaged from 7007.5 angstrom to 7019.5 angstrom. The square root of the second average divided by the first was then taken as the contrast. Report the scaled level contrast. 0.95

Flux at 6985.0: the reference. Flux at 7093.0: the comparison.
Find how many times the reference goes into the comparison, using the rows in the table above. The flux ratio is 1.15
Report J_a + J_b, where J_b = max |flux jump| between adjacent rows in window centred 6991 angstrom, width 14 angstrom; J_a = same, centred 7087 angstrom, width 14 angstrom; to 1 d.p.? 6.5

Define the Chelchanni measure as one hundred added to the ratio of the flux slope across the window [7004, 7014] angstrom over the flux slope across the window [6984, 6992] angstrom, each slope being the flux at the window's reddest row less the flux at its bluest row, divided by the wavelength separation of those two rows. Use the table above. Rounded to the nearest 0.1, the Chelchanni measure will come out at 90.5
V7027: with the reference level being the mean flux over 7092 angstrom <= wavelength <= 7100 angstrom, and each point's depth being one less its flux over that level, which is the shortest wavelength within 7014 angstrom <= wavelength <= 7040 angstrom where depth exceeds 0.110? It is 7015.0 angstrom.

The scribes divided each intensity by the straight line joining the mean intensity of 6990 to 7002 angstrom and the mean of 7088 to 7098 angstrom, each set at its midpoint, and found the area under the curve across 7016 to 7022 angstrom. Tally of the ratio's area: 6 angstrom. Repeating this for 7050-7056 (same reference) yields 6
